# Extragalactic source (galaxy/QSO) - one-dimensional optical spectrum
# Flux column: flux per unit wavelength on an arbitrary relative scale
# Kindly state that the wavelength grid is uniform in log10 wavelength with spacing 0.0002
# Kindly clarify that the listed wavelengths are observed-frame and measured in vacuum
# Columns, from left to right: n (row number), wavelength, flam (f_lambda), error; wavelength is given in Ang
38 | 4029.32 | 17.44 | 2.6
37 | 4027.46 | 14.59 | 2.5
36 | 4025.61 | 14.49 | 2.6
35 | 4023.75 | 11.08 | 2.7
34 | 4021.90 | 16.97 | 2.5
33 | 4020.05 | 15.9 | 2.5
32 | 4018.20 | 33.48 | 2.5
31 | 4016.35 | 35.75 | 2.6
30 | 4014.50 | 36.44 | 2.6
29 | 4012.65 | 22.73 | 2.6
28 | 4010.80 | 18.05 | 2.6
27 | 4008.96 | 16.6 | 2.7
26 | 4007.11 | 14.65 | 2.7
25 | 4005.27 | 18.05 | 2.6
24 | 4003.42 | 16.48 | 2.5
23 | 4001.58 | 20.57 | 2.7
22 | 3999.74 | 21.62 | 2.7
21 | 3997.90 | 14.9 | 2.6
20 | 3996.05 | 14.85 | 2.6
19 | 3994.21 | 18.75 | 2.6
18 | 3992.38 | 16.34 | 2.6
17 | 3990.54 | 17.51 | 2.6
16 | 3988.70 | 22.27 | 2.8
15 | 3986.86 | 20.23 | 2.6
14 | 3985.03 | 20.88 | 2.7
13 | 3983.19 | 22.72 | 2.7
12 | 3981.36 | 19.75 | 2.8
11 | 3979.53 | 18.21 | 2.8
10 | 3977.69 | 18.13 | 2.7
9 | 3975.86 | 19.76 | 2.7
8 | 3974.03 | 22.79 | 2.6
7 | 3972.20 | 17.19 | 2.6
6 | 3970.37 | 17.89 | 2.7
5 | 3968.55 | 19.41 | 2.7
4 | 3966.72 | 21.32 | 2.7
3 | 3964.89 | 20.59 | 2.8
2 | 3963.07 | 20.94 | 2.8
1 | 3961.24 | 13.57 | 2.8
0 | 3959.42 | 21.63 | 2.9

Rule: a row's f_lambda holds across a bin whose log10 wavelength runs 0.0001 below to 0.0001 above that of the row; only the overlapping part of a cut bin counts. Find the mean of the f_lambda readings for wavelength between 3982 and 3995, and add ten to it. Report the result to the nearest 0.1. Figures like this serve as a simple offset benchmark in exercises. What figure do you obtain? 29.8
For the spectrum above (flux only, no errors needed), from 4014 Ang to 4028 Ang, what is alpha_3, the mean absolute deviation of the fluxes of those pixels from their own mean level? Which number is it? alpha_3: 9.7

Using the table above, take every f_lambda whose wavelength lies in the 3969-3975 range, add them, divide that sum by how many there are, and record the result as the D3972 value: 19.3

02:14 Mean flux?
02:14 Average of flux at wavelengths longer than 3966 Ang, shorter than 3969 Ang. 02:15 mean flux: 20.4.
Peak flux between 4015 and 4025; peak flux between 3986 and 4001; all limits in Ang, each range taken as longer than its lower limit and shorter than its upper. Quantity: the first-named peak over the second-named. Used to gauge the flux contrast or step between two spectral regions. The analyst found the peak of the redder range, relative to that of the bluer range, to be 1.61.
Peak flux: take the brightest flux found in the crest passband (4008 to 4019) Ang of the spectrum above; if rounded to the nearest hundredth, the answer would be 36.44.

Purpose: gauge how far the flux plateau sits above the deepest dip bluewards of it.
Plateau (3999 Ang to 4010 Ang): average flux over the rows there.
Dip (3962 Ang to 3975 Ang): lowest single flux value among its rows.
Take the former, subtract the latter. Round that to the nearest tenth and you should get 0.8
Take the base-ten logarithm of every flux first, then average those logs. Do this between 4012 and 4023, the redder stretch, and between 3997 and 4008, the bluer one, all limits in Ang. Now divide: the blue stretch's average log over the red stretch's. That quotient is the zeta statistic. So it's 0.89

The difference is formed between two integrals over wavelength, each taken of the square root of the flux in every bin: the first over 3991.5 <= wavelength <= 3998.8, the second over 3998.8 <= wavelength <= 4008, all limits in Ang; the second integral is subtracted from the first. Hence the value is -10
